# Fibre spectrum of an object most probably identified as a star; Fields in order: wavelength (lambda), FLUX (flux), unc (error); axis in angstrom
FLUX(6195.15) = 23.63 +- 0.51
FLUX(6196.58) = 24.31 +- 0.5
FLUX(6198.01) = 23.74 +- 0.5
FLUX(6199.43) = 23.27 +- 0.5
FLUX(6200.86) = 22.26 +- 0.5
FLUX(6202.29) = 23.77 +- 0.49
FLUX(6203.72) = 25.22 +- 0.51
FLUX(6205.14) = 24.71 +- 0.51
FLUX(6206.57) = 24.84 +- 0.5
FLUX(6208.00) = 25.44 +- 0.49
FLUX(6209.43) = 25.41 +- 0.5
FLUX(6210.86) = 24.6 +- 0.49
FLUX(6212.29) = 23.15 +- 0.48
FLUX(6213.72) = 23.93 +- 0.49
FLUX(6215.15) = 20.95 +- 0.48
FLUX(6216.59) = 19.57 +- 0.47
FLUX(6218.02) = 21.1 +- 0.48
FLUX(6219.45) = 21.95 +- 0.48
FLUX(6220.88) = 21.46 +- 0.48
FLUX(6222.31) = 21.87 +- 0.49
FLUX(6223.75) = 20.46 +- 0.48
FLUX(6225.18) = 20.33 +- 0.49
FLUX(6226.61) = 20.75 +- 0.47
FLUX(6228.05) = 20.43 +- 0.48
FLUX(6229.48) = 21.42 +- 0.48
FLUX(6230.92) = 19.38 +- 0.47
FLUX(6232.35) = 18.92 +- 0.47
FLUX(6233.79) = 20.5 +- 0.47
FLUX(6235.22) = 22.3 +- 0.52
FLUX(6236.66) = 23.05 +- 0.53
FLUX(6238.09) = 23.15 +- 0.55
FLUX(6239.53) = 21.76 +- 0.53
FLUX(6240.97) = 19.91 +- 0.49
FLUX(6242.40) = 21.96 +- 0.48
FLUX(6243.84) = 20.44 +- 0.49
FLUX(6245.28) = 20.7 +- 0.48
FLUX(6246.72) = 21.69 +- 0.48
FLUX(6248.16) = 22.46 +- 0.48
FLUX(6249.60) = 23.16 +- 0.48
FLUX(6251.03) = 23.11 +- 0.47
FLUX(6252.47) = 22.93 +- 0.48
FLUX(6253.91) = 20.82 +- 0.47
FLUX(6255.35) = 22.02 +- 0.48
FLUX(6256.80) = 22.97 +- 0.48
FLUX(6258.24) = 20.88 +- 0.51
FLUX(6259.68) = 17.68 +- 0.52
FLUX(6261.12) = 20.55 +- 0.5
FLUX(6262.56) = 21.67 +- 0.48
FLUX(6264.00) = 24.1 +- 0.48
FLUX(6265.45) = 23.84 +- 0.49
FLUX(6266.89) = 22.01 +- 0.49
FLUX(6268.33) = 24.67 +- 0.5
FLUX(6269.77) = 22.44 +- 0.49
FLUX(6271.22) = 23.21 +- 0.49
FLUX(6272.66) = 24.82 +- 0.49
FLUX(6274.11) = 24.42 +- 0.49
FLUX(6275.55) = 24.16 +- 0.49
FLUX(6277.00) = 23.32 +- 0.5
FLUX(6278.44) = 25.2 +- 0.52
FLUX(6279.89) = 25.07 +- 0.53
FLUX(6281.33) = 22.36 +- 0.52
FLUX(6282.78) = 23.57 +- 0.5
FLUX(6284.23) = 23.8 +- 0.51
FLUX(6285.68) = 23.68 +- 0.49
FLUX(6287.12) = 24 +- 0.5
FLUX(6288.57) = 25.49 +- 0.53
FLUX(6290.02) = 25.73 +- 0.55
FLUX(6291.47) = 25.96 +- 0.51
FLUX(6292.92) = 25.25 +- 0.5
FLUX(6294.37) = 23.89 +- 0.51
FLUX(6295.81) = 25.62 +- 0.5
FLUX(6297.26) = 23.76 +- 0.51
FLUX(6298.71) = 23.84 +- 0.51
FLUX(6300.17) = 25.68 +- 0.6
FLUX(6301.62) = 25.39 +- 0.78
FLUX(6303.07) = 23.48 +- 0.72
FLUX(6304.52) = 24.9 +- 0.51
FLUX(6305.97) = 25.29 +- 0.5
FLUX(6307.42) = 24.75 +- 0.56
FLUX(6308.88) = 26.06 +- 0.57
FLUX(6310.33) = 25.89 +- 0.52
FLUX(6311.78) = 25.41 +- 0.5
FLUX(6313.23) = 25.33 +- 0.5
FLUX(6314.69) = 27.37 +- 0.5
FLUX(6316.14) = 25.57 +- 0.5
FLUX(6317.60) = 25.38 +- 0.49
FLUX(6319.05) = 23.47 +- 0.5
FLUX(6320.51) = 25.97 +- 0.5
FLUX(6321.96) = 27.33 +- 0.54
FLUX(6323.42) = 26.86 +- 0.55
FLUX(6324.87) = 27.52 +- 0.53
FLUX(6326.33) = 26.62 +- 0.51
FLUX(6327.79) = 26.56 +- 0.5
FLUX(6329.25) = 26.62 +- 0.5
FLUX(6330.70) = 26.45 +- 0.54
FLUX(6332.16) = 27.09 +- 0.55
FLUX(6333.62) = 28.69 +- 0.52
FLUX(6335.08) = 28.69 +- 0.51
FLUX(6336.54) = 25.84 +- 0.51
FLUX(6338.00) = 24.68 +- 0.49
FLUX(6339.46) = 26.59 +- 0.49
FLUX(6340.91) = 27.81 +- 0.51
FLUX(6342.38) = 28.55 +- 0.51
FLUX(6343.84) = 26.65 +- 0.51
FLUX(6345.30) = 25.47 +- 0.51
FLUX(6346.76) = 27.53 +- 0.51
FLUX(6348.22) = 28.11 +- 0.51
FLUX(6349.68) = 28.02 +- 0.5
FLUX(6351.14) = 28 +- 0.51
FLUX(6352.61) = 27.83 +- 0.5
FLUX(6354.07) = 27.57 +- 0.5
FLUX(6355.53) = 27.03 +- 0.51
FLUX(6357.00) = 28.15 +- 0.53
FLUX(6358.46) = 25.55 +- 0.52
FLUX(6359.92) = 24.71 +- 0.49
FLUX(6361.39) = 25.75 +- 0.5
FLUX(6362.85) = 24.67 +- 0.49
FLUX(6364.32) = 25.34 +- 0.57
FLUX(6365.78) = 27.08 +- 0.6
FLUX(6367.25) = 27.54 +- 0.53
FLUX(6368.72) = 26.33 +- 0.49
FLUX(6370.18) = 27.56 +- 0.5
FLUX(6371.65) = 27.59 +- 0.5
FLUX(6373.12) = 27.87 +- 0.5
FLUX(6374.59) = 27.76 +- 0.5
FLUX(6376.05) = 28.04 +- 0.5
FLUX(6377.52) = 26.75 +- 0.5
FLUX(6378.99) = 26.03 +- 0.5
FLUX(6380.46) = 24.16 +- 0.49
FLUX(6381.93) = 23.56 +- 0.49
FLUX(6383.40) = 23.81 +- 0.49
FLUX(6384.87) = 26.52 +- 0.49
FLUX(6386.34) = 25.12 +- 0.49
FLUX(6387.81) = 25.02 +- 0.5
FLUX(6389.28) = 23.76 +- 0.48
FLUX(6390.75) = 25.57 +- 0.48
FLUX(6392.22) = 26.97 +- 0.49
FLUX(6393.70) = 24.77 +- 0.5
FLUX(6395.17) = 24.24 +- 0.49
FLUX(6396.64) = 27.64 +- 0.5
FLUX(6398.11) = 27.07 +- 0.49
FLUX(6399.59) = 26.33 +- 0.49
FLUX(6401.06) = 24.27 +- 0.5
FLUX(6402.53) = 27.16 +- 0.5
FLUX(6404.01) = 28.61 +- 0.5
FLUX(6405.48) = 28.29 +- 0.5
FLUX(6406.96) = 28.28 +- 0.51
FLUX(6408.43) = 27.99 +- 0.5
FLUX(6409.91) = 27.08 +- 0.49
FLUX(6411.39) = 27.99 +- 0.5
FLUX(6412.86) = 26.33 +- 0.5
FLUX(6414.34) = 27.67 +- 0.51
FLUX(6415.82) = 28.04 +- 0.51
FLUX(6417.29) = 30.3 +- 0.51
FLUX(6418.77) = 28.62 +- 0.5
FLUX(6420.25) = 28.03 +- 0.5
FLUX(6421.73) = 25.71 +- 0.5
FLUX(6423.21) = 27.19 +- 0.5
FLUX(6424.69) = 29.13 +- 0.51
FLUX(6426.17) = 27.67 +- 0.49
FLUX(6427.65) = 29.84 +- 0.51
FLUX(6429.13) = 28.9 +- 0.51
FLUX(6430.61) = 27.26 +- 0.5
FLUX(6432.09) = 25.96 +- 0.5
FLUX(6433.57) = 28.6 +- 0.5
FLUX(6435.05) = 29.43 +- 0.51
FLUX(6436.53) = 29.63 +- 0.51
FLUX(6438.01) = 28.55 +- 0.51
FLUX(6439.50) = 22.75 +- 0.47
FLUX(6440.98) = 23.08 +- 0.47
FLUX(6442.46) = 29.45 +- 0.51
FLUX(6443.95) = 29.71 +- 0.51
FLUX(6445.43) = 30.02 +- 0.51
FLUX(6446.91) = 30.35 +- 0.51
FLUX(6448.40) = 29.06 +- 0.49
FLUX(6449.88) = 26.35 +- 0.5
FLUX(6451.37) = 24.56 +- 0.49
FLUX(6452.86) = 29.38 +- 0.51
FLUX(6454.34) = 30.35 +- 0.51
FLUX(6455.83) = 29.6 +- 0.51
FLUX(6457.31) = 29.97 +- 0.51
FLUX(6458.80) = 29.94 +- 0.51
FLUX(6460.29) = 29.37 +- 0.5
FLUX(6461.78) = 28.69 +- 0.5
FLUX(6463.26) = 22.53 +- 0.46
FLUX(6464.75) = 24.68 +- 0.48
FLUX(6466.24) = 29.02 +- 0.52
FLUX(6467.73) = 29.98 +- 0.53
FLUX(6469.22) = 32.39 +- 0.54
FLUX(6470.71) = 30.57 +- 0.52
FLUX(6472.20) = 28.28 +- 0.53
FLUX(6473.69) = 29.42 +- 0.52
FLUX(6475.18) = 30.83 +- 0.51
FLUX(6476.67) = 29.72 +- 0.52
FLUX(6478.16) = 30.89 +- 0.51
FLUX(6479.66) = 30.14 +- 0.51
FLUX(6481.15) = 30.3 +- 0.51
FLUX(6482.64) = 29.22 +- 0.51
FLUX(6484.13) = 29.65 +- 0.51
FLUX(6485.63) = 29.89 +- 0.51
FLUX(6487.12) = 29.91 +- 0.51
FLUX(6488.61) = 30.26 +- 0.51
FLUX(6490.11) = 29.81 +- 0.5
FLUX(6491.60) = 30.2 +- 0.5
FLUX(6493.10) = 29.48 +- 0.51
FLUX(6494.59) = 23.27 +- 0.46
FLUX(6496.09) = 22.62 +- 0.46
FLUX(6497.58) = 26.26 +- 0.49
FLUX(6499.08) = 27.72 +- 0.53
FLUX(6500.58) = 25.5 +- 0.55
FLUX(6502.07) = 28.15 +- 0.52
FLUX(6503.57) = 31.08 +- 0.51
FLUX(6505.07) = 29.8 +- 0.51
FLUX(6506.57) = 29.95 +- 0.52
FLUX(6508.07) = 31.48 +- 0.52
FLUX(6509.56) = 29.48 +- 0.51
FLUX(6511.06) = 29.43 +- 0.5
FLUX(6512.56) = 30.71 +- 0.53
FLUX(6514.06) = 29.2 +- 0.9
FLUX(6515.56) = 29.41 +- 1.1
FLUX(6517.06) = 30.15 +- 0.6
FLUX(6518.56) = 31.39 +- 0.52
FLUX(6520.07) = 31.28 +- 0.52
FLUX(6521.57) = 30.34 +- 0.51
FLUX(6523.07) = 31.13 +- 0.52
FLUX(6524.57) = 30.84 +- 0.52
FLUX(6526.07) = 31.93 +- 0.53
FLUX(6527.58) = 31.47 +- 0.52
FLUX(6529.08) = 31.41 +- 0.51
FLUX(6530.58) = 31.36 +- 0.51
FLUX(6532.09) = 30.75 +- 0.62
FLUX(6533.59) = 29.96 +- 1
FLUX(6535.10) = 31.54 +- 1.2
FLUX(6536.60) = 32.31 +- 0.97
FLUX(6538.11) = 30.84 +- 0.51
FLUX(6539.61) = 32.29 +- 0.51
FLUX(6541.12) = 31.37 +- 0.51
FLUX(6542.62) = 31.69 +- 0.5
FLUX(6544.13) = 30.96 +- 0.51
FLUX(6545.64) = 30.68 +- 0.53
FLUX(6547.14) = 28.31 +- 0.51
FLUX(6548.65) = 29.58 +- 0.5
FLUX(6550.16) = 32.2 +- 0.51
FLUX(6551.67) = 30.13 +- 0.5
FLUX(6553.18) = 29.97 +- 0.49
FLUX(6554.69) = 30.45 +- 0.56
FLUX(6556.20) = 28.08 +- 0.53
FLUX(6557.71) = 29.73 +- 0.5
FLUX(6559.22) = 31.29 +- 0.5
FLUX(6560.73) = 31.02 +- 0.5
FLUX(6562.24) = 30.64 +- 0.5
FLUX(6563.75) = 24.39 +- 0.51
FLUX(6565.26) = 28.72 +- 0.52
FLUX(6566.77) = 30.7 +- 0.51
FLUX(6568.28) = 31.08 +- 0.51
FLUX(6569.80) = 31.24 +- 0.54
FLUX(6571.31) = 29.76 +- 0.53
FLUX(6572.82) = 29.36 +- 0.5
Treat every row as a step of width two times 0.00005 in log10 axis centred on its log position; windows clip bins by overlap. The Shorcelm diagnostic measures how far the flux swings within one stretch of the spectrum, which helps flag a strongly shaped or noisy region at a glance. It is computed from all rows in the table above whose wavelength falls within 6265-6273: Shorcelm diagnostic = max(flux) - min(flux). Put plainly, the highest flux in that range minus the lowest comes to 2.8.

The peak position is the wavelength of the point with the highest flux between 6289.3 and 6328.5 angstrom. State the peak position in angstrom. 6324.87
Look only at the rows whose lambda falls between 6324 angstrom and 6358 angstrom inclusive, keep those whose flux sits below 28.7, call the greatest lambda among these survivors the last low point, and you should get 6357.00 angstrom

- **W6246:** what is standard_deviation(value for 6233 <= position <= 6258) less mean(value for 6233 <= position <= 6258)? -21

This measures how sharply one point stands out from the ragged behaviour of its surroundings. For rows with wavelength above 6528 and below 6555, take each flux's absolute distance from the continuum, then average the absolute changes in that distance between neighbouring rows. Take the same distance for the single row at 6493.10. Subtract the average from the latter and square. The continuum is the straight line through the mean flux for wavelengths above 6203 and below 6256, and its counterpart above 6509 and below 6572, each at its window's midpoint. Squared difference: 0.22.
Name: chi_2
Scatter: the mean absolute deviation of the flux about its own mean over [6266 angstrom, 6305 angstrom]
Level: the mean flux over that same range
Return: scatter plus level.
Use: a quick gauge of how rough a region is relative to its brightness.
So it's 25.2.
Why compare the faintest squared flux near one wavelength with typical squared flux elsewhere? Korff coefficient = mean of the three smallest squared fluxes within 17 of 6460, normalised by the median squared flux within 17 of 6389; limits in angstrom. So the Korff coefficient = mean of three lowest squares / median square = 0.83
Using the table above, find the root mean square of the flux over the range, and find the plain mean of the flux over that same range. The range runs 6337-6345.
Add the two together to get 54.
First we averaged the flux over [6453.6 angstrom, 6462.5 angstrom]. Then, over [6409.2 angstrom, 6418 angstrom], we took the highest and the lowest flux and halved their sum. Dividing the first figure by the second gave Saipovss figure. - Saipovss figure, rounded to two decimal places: 1.05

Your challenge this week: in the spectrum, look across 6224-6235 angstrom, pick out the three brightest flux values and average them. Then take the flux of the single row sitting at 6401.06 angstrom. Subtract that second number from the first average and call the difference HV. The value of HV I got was -3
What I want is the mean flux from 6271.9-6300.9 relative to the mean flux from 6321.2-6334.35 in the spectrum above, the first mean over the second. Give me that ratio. 0.904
